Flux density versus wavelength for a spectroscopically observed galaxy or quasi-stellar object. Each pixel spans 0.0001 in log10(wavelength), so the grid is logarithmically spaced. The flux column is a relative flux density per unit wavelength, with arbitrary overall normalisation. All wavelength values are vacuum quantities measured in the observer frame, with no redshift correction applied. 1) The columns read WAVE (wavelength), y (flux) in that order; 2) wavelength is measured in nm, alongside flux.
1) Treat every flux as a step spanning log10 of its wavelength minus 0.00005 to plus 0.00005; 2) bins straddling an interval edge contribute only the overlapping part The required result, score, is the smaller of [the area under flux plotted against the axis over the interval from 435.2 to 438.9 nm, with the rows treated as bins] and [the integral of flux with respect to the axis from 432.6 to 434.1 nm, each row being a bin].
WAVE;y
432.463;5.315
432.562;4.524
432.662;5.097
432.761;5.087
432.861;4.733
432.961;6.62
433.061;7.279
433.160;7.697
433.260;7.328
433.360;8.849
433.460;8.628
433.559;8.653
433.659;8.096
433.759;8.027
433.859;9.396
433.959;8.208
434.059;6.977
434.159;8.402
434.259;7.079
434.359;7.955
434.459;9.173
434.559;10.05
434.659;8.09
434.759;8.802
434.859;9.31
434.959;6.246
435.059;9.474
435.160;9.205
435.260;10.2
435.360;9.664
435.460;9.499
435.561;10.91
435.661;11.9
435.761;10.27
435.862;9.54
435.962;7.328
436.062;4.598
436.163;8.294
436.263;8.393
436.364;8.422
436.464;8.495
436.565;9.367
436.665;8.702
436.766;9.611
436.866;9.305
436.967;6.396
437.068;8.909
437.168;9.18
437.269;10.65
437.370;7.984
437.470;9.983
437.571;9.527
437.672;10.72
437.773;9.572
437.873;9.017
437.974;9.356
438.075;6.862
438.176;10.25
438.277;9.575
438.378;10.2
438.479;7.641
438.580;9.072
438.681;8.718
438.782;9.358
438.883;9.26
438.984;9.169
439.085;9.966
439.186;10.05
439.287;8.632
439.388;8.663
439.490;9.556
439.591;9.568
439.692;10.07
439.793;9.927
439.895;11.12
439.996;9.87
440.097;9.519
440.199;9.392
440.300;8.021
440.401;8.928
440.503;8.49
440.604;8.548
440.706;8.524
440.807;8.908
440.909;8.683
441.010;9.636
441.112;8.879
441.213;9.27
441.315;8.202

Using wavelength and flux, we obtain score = 11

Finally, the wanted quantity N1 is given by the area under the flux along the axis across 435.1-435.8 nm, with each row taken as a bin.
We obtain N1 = 7.16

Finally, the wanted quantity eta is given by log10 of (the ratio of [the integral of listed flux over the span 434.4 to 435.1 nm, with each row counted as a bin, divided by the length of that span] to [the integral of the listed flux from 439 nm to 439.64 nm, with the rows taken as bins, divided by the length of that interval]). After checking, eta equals -0.032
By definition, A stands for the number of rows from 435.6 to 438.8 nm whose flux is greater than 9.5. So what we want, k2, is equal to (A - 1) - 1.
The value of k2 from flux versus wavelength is 10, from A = 12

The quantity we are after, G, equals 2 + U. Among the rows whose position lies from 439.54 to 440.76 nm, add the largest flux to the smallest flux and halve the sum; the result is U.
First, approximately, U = 9.6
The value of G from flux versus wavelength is 11.6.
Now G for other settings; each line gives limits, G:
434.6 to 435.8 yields 11.1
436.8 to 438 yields 10.6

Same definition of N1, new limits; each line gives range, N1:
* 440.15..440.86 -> 6.17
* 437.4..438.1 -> 6.54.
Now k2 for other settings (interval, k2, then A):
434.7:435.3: -1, 1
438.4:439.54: 1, 3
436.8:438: 3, 5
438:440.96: 10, 12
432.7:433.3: -2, 0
